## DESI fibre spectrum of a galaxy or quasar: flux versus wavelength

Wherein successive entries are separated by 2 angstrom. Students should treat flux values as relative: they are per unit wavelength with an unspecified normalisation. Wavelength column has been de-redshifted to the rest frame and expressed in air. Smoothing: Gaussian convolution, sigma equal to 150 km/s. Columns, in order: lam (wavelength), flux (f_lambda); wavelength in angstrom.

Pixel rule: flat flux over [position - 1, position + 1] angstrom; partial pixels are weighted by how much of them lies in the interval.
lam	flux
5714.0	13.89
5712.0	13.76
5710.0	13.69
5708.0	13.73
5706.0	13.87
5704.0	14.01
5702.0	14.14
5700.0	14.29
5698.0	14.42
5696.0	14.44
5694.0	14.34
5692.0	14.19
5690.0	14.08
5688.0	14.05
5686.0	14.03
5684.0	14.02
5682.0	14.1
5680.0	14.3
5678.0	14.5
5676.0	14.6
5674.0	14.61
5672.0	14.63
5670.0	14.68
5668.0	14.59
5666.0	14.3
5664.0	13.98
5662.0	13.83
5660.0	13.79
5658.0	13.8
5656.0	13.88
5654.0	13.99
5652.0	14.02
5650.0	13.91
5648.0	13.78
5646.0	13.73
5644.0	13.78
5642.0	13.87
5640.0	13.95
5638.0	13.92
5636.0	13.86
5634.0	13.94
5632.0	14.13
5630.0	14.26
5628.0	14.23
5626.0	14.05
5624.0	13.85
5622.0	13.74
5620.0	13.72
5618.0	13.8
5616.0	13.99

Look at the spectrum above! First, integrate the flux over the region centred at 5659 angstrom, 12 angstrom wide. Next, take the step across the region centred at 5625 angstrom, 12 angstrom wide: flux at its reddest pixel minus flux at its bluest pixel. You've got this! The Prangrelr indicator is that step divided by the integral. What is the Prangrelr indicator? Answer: 0.0032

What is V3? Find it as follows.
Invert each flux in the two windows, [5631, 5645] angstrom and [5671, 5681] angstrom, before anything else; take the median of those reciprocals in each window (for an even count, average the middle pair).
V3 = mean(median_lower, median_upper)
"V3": 0.0702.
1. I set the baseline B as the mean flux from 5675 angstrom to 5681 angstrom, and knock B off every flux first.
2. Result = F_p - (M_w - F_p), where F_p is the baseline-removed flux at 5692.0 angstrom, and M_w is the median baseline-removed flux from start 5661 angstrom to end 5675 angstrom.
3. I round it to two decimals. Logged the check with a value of -0.68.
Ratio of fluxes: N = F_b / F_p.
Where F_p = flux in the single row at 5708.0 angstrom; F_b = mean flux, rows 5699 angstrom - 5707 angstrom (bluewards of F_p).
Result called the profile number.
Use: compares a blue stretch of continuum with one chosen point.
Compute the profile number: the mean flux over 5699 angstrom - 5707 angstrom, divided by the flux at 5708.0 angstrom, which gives 1.03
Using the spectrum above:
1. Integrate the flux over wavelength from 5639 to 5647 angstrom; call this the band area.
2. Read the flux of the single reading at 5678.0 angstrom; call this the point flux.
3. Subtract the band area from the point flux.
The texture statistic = -96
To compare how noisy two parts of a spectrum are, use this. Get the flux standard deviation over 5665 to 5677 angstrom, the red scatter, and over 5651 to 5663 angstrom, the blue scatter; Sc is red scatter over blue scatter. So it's 1.37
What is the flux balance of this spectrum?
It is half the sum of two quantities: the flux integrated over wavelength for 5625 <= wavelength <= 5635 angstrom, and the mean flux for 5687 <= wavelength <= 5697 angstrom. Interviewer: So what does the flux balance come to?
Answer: 77.72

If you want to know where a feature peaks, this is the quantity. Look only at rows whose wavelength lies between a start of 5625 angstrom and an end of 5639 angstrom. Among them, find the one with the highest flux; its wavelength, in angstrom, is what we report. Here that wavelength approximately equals 5630.0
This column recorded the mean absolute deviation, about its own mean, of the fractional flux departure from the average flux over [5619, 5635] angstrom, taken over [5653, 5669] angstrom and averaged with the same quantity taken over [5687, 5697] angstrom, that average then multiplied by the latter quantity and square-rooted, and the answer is 0.0110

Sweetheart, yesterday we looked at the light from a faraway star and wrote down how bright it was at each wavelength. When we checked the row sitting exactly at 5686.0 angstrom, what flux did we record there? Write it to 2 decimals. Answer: 14.03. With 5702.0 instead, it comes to 14.14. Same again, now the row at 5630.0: 14.26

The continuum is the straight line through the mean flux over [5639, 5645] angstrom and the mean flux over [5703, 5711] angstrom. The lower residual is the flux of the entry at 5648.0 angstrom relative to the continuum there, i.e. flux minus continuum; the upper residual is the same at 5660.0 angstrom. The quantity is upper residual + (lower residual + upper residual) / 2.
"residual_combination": -0.14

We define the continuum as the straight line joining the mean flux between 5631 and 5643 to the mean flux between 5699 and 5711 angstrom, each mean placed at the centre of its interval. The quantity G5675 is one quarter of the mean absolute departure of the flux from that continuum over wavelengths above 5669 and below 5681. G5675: 0.15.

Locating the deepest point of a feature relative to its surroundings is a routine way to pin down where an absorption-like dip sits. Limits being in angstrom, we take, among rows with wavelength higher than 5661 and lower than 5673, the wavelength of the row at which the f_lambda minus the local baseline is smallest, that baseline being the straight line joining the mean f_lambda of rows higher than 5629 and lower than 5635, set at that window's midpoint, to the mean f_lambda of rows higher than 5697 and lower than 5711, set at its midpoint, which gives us 5662.0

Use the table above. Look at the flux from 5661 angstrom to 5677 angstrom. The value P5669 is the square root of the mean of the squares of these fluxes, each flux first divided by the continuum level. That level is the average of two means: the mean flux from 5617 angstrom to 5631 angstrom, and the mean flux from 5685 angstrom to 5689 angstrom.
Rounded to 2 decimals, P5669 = 1.03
